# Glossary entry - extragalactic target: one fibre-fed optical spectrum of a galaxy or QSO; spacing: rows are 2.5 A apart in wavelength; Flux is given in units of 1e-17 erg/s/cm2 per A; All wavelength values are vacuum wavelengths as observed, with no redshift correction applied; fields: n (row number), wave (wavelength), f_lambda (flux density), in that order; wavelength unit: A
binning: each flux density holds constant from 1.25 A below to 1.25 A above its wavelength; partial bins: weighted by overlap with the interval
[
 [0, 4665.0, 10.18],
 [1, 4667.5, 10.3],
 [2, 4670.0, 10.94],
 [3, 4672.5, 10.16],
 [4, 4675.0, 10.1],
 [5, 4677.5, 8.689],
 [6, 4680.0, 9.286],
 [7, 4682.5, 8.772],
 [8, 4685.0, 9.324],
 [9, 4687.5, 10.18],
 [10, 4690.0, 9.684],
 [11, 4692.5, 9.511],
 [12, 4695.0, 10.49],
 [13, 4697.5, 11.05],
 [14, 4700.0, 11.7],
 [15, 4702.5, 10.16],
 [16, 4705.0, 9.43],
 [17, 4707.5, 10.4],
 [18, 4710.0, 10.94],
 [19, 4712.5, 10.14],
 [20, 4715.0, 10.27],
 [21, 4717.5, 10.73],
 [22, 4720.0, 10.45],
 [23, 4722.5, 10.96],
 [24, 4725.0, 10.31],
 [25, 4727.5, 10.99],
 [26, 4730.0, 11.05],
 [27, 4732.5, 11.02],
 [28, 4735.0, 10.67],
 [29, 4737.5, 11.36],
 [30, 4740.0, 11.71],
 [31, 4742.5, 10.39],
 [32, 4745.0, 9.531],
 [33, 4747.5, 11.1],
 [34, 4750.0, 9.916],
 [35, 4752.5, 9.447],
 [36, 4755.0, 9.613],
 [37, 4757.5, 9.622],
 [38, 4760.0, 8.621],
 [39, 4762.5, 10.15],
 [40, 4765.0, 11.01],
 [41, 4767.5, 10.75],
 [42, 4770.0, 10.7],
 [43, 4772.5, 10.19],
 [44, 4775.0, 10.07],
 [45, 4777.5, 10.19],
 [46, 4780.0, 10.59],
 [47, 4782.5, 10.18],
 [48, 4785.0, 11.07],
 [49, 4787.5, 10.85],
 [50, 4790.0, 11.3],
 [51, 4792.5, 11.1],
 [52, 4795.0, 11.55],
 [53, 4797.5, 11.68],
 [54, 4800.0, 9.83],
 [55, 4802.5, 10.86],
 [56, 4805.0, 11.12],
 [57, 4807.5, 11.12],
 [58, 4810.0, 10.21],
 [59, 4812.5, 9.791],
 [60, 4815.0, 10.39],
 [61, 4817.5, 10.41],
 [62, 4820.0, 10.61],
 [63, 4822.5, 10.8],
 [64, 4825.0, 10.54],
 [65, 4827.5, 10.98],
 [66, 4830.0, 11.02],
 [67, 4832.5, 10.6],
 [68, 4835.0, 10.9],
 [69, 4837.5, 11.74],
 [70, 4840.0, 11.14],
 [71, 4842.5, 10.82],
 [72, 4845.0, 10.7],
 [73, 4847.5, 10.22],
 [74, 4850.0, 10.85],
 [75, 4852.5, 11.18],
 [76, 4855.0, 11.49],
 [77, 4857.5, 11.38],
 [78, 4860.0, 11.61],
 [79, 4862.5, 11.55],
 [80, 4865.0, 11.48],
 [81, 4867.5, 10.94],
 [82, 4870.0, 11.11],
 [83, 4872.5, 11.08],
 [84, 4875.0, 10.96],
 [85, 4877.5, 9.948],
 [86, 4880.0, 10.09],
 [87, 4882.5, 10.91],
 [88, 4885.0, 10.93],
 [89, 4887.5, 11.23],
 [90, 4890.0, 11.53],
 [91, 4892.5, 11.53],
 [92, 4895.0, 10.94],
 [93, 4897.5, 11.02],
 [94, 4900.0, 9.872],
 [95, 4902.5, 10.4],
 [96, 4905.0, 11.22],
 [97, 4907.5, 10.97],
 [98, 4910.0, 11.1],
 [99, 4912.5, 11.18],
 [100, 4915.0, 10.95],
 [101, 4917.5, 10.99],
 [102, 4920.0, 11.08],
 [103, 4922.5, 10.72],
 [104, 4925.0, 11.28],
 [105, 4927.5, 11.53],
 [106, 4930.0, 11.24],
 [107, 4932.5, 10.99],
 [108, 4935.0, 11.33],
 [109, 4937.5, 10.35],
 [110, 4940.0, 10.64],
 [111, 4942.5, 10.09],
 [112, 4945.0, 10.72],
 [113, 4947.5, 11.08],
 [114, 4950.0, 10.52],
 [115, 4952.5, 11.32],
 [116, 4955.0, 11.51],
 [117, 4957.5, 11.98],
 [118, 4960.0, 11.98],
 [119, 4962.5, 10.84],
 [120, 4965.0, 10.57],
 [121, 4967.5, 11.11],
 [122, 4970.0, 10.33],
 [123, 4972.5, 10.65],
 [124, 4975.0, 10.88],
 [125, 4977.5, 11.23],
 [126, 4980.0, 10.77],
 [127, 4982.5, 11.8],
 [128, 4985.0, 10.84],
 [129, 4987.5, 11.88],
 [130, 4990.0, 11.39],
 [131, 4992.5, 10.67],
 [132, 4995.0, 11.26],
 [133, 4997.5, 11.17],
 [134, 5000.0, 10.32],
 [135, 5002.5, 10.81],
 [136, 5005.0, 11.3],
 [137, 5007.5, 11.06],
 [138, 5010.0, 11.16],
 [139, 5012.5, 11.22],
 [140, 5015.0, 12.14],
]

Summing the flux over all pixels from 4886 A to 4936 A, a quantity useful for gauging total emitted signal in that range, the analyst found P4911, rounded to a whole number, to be 221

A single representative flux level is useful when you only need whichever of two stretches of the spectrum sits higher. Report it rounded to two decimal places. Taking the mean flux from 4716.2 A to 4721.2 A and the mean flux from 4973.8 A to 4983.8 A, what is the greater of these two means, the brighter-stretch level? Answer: 11.17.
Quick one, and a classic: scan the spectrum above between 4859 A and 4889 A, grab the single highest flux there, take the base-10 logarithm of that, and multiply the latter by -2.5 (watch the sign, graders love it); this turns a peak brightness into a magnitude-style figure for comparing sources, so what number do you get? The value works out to -2.66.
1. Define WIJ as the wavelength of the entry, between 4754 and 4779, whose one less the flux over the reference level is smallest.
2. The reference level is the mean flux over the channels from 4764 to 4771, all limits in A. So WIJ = 4765.0 A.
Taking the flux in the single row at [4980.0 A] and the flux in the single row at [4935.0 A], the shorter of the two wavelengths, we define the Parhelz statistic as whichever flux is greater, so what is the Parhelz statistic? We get 11.3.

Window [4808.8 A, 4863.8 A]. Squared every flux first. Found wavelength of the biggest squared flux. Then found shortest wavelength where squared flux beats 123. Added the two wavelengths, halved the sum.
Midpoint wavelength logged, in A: 4837.5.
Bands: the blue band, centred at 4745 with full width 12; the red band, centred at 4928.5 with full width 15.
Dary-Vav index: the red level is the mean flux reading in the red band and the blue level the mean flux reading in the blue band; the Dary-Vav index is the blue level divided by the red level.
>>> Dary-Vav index 0.94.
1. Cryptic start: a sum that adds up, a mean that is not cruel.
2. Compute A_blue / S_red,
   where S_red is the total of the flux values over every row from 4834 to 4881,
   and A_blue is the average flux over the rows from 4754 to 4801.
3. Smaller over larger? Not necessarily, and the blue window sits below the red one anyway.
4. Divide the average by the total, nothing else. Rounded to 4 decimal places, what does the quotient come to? 0.0501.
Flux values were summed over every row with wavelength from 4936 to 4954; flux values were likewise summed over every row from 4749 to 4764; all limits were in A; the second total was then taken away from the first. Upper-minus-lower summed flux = 17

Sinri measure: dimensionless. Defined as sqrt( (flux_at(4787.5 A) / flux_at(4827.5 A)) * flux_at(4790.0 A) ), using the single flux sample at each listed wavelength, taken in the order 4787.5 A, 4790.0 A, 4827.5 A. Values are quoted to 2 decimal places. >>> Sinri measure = 3.34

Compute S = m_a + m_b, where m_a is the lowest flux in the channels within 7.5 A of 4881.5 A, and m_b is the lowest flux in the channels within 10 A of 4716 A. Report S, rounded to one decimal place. 20.1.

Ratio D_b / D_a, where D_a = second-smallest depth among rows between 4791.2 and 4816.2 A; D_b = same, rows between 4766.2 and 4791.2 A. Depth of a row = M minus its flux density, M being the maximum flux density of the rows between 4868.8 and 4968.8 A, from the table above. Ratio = 2.12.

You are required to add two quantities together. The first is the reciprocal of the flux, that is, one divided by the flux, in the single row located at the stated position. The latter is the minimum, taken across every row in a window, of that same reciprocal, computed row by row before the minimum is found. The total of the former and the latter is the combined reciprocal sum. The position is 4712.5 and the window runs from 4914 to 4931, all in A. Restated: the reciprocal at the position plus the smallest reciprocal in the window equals 0.185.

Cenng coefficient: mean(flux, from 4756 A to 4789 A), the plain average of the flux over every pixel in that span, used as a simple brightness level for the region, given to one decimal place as 10.3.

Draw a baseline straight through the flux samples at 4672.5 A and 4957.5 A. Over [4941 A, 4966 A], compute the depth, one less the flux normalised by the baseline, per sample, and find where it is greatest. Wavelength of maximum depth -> 4942.5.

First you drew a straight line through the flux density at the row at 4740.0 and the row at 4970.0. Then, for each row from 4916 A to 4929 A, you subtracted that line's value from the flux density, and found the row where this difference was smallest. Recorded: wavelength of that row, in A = 4922.5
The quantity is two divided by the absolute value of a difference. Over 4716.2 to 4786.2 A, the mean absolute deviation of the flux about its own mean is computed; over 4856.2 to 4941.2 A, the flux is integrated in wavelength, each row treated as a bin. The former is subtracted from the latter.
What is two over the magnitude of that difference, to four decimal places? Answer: 0.0021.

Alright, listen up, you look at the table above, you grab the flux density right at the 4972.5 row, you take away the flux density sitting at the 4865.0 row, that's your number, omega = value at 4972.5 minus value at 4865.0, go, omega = -0.8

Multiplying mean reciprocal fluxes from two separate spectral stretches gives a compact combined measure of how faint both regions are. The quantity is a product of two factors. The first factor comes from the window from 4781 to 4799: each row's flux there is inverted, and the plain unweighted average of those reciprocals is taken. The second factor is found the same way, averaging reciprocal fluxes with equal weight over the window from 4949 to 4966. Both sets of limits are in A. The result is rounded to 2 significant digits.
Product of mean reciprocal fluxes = 0.0080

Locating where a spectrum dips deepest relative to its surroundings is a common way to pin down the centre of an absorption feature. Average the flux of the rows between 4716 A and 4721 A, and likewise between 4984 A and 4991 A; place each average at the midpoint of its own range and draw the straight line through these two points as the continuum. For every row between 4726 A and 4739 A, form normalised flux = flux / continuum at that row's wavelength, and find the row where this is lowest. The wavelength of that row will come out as 4735.0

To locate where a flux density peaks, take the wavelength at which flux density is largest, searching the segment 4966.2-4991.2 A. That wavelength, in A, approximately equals 4987.5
